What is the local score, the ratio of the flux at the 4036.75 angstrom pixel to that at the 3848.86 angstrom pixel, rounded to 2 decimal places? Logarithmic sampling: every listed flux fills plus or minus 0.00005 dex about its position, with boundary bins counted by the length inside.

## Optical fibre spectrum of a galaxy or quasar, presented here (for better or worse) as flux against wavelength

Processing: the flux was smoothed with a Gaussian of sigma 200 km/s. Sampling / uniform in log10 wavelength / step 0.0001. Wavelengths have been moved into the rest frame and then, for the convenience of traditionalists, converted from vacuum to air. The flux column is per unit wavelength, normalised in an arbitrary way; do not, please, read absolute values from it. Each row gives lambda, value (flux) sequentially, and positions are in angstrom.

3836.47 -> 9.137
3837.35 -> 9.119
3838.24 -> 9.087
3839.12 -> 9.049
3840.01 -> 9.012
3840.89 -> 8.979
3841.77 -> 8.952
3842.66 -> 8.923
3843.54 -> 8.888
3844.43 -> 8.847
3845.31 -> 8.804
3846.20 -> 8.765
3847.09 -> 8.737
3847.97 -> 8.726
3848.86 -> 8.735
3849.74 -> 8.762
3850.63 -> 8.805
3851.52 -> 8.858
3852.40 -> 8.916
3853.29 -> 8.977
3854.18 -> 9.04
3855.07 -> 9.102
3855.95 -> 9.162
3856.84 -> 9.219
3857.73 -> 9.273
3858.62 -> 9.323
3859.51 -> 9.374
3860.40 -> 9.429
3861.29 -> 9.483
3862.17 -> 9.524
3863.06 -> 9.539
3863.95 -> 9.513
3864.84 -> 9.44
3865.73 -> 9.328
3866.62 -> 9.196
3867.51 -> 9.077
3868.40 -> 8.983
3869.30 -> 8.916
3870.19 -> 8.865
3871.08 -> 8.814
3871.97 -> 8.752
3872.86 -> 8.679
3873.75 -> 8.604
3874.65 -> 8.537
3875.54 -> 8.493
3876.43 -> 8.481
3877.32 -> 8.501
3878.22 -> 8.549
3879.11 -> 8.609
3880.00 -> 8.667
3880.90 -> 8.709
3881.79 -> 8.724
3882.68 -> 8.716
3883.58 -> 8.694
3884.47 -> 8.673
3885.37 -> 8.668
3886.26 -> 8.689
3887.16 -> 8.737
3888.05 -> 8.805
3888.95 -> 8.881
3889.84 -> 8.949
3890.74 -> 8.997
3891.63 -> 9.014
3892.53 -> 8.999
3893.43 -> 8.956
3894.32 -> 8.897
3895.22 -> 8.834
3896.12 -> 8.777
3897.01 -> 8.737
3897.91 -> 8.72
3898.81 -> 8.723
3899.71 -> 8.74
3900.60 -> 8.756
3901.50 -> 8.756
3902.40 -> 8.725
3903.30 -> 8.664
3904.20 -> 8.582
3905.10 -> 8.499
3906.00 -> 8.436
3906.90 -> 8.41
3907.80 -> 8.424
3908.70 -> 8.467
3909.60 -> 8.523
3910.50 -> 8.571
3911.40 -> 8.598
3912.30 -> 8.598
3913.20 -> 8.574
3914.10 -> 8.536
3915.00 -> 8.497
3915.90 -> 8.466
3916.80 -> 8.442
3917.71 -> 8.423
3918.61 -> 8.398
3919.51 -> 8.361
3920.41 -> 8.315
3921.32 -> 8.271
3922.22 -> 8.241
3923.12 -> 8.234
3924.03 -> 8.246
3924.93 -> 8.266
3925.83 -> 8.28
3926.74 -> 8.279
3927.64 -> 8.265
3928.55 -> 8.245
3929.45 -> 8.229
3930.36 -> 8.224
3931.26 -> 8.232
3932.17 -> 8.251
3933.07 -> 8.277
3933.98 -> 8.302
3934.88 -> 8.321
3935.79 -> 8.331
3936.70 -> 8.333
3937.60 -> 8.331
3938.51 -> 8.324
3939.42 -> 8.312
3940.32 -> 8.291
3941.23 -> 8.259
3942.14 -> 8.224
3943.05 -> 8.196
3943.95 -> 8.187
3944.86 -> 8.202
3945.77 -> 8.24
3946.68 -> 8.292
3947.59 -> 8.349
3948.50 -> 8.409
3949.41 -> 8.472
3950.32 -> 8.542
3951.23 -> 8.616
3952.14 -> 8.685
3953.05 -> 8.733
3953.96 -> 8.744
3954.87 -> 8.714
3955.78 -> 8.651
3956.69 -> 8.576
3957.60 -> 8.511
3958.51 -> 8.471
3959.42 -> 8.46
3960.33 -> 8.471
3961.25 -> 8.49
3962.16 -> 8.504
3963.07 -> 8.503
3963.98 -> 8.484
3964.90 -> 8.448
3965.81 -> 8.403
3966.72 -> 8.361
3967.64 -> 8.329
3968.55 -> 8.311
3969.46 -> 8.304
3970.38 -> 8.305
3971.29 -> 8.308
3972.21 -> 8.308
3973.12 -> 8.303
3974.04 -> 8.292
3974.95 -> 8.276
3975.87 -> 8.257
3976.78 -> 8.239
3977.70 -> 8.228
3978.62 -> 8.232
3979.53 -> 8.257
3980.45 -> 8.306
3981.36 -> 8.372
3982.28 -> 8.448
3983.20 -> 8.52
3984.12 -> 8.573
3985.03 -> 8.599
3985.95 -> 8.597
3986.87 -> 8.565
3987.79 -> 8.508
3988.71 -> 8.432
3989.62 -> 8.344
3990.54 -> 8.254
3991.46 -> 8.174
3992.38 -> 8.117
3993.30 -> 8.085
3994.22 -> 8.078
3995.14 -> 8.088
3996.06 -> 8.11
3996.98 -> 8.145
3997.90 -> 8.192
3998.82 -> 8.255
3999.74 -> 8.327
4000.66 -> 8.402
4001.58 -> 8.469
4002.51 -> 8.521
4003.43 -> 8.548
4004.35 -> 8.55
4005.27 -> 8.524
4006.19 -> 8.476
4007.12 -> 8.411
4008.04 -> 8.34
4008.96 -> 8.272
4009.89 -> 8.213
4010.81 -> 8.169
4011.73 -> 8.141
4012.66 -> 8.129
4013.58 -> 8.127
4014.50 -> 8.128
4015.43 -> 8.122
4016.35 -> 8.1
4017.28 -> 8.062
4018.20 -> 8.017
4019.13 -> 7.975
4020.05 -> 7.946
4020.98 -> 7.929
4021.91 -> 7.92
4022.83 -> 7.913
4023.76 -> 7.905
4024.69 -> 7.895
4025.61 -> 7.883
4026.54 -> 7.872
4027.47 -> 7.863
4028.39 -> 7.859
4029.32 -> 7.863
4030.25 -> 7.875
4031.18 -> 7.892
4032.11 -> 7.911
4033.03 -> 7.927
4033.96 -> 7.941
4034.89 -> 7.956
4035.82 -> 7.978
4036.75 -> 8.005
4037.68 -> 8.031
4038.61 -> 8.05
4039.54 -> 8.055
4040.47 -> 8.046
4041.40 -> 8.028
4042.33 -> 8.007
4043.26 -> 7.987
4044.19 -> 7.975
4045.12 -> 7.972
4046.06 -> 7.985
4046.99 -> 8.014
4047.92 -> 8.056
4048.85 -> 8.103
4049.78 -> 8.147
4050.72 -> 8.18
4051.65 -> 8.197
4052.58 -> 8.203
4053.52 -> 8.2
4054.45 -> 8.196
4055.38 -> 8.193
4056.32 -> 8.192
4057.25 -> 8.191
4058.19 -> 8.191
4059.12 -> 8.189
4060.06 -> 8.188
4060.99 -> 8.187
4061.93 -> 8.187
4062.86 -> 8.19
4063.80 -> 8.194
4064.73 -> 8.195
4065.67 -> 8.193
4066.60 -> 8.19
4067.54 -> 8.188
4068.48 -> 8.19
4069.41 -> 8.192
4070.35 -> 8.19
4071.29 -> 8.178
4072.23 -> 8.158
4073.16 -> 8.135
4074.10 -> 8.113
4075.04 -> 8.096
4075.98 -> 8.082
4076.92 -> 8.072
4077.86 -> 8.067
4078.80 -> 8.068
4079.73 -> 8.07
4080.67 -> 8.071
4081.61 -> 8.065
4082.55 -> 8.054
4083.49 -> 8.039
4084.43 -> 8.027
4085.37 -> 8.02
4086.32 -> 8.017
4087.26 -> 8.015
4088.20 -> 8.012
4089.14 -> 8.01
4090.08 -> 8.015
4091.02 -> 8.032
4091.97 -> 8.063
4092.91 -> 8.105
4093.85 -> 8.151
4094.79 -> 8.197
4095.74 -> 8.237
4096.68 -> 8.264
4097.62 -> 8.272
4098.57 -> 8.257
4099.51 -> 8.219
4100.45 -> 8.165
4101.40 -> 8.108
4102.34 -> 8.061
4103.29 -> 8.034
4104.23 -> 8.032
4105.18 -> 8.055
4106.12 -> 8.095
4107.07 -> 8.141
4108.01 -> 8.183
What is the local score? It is 0.92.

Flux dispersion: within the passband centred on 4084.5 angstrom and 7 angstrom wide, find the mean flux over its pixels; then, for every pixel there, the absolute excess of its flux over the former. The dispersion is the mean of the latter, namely 0.02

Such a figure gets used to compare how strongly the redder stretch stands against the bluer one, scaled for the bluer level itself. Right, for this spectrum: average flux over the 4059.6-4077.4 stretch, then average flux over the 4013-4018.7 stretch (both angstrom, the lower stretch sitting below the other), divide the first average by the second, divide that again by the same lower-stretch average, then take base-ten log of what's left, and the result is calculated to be -0.90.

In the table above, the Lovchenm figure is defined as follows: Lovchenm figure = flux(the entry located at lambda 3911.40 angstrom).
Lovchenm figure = 8.598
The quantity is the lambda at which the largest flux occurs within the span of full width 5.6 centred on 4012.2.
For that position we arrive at 4009.89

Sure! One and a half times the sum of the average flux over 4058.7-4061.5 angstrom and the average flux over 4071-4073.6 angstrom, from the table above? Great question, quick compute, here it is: 24.5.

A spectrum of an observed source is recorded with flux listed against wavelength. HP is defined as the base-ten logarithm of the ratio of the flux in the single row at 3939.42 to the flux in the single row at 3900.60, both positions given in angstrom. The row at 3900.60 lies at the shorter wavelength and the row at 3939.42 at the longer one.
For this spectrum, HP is -0.023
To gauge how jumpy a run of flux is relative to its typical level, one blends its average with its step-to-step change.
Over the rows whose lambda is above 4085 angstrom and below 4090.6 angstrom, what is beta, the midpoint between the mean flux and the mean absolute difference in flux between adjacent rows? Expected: 4.01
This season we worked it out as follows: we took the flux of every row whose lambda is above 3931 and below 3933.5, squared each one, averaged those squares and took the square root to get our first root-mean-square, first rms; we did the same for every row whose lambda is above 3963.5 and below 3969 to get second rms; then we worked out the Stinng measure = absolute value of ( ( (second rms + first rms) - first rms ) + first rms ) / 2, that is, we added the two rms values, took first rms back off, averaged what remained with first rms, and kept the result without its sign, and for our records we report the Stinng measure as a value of 8.32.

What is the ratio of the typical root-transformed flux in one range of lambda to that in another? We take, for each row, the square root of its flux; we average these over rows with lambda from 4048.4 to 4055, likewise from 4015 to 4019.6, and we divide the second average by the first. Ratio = 0.99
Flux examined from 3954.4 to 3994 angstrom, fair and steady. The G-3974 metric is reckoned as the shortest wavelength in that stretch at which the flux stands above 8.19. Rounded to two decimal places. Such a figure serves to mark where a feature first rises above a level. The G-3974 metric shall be 3954.87 angstrom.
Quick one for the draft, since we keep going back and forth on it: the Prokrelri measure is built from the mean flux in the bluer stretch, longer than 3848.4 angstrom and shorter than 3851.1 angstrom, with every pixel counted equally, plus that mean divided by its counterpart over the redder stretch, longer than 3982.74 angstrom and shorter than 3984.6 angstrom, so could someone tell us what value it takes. 9.8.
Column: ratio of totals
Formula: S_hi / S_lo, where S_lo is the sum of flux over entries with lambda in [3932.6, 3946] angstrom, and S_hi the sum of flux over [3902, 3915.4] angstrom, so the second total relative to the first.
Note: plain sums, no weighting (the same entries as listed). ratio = 1.0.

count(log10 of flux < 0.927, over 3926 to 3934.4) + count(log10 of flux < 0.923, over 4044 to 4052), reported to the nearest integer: 18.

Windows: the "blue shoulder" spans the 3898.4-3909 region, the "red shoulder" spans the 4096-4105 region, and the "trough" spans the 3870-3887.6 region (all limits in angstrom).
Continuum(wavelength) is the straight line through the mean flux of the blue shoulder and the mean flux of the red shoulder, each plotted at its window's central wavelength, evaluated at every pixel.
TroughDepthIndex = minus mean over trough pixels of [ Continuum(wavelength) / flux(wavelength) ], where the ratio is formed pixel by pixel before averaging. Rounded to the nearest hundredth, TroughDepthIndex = -1.00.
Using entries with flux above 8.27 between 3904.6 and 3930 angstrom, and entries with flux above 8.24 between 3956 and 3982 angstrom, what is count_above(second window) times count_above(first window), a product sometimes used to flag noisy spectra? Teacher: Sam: 525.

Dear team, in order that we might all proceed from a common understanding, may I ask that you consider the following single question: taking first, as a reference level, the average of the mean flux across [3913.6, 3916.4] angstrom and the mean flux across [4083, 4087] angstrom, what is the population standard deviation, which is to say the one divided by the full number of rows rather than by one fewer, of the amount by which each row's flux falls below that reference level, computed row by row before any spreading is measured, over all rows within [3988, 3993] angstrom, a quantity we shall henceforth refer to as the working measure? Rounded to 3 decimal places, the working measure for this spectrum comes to 0.114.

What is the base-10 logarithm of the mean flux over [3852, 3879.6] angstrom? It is 0.955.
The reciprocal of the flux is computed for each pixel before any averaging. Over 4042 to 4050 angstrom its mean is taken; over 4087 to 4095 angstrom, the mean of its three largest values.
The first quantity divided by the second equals 1.00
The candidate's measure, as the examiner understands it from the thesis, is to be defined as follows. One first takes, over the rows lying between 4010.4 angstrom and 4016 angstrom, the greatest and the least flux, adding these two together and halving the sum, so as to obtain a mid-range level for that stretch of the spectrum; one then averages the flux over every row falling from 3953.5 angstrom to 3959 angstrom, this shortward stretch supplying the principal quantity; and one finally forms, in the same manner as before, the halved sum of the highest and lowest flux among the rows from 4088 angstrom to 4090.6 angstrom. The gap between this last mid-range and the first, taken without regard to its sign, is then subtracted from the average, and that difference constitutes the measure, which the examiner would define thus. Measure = 8.5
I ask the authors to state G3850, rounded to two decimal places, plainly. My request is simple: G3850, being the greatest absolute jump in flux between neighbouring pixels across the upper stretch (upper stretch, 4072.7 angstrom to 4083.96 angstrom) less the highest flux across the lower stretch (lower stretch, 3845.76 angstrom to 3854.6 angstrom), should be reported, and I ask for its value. -9.02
